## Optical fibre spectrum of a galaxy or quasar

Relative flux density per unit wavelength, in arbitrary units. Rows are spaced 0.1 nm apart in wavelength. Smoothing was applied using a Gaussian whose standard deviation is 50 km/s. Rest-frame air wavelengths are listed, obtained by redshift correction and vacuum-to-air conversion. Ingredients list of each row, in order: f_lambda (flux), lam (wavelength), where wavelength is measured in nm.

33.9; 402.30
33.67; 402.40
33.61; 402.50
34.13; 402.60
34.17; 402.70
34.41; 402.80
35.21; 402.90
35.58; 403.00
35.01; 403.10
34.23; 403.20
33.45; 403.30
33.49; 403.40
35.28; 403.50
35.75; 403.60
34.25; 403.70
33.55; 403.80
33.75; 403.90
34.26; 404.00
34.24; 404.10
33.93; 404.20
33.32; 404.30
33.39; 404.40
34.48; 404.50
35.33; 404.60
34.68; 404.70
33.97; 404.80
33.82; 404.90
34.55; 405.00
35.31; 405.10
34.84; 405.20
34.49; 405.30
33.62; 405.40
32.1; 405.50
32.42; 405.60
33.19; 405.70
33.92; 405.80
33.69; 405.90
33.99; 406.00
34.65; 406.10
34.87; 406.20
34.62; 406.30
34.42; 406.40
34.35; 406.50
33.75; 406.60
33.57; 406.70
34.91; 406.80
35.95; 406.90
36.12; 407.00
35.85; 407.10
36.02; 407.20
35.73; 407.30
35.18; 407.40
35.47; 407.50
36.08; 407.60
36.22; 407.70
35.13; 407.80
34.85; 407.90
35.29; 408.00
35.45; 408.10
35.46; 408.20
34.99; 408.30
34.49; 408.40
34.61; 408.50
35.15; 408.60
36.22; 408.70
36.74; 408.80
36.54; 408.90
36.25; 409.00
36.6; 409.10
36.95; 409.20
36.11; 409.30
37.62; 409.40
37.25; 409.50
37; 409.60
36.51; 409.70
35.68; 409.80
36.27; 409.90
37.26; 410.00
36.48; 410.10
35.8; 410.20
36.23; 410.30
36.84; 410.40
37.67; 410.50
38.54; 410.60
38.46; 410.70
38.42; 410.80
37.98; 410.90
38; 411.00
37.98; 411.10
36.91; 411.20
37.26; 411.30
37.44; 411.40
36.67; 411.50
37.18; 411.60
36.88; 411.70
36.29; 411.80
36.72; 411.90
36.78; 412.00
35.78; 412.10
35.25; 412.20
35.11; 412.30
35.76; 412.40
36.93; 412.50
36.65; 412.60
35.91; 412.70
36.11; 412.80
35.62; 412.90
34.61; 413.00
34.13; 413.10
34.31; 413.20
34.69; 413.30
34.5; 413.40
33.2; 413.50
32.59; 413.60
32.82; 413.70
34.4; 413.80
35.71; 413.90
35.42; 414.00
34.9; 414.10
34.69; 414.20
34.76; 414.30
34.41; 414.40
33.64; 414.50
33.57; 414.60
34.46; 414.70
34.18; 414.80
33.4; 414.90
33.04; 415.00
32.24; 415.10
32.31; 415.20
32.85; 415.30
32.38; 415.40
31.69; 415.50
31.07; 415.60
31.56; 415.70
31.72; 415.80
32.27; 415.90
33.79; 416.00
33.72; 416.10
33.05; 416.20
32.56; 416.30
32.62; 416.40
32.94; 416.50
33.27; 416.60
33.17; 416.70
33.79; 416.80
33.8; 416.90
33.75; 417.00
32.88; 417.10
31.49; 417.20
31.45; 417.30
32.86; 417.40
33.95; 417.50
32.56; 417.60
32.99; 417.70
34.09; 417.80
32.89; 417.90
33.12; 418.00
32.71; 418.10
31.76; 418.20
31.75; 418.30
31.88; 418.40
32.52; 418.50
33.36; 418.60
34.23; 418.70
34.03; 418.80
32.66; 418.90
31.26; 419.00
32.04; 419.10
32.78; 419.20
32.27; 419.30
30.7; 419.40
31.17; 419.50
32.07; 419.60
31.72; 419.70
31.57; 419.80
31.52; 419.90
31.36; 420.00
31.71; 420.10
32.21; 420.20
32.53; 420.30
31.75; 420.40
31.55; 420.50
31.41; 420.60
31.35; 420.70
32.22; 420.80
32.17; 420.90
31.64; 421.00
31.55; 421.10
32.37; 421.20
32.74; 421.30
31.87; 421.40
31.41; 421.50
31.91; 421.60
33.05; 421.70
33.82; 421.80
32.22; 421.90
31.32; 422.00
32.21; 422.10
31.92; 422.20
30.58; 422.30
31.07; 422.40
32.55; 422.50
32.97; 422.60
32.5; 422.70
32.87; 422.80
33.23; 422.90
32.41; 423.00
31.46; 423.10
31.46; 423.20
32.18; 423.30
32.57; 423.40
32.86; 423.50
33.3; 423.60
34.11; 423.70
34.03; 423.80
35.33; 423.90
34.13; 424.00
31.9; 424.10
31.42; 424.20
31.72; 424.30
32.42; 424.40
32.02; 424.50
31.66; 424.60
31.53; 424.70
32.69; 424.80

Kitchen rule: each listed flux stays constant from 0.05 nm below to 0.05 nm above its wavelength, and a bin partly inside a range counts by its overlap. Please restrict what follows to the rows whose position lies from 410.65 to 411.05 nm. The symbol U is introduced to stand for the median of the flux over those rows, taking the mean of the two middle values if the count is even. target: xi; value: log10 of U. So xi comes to 1.58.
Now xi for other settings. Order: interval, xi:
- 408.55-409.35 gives 1.56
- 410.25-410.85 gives 1.58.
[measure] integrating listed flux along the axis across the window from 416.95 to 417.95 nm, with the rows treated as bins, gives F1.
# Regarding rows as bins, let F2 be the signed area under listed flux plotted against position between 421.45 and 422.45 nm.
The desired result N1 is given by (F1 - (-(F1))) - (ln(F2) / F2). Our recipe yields 66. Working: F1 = 32.9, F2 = 32.0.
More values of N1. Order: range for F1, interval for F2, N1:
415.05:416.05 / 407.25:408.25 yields 64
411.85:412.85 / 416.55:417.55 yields 72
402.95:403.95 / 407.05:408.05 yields 69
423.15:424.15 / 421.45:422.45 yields 66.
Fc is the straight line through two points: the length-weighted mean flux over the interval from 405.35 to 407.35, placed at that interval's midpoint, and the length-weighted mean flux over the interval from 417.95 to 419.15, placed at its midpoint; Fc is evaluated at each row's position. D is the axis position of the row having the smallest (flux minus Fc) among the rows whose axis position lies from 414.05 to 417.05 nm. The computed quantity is 415.60 nm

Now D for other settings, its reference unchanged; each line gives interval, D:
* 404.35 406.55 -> 405.50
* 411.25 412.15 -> 412.10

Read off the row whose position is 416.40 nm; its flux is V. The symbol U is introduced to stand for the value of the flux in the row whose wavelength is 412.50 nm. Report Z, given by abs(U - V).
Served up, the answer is 4.31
